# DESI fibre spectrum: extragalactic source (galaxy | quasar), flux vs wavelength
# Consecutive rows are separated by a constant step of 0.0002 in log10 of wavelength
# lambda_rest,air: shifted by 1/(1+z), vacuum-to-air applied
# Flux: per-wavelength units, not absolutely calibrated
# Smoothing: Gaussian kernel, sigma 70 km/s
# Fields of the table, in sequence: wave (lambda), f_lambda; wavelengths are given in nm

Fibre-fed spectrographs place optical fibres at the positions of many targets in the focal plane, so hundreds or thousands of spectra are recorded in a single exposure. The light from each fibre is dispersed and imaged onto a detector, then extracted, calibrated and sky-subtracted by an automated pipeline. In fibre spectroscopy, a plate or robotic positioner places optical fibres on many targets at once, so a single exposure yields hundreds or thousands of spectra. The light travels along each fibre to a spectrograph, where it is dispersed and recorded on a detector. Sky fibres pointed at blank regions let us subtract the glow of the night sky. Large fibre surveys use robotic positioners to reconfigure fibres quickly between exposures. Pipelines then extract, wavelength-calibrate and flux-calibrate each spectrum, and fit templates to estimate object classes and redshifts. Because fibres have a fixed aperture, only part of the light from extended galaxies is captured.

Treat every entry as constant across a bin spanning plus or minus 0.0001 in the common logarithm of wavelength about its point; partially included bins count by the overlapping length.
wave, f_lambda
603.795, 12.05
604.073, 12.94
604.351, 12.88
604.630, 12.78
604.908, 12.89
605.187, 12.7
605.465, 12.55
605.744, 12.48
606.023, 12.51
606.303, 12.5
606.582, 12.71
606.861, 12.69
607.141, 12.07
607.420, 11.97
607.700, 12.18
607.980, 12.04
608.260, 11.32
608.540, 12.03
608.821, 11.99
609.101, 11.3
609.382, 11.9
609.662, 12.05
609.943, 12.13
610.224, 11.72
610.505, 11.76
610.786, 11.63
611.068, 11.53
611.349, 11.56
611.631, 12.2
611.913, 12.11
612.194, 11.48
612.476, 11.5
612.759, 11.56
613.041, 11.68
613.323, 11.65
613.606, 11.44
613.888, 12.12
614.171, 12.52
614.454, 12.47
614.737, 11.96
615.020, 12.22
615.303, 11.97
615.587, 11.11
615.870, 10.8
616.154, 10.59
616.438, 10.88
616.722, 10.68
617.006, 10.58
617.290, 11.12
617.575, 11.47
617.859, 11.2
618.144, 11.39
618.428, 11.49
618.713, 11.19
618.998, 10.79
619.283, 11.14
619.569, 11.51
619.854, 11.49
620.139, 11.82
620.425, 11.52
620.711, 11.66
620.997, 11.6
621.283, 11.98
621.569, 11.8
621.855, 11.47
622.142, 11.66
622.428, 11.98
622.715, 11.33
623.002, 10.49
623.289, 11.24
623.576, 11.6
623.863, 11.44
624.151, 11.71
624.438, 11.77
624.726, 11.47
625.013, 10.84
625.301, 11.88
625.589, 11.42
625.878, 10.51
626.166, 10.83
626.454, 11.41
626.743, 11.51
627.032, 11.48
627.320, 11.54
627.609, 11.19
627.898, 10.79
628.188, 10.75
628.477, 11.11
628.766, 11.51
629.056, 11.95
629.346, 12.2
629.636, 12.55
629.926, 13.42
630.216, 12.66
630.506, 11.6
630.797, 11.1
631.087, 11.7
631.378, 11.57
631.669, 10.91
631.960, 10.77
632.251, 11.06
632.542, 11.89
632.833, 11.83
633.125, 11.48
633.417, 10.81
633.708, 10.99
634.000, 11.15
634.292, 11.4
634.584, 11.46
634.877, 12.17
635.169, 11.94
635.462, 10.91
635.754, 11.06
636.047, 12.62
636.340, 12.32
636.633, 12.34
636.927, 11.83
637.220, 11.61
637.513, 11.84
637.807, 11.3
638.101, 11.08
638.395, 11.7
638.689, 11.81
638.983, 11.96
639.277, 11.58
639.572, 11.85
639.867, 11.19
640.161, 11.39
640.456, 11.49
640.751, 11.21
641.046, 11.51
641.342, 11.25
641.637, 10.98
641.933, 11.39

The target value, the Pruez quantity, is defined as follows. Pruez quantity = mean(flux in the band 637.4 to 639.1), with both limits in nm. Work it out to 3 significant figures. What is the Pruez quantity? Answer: 11.6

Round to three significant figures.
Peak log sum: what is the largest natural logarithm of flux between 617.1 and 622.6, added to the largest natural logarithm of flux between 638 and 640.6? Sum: 4.96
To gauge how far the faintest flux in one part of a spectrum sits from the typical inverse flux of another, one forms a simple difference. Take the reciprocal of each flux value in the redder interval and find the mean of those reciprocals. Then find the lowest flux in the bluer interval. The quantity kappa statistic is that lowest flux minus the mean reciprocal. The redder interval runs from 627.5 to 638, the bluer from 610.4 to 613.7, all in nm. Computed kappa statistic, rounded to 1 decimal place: 11.4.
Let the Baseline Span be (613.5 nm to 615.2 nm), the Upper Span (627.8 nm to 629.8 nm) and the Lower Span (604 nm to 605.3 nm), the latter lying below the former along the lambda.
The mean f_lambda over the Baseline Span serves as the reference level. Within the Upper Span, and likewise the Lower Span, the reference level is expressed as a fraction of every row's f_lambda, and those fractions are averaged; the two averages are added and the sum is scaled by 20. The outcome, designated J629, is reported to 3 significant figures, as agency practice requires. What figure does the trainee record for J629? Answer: 39.9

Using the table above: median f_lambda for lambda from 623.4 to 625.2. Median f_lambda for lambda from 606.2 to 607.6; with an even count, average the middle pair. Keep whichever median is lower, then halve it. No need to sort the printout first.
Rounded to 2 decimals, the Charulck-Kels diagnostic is 5.77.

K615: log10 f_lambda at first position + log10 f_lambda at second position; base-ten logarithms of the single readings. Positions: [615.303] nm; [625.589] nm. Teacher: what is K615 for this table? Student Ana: 2.14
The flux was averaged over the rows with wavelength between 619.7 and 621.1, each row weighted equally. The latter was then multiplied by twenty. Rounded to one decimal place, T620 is 232.4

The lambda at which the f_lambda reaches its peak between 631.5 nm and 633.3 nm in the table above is 632.542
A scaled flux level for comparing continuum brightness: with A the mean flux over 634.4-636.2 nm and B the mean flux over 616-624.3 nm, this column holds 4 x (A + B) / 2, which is 46.06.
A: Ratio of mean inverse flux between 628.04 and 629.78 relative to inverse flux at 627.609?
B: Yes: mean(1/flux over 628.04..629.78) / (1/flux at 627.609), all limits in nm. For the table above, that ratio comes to 0.96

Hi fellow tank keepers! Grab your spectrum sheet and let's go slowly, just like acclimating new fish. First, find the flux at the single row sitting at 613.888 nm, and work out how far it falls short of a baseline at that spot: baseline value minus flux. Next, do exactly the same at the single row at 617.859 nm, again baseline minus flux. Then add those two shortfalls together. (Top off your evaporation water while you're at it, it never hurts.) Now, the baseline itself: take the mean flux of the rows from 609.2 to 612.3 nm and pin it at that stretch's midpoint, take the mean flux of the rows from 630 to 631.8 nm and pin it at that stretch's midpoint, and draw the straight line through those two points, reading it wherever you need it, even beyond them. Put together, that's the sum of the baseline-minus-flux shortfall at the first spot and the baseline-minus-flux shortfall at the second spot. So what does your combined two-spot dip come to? 0.2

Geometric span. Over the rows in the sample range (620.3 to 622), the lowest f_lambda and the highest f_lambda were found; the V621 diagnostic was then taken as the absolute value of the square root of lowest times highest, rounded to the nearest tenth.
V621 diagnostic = 11.7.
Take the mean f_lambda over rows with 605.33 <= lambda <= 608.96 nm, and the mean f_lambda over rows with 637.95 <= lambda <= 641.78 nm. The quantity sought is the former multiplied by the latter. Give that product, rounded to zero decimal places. 140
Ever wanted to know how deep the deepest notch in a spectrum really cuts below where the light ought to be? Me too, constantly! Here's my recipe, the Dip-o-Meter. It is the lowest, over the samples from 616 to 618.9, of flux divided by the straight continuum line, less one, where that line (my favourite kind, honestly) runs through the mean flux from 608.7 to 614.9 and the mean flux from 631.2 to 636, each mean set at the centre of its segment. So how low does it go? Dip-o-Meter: -0.10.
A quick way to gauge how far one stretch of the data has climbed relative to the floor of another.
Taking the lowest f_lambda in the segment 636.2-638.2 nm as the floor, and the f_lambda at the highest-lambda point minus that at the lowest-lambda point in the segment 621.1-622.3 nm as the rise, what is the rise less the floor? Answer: -11.4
